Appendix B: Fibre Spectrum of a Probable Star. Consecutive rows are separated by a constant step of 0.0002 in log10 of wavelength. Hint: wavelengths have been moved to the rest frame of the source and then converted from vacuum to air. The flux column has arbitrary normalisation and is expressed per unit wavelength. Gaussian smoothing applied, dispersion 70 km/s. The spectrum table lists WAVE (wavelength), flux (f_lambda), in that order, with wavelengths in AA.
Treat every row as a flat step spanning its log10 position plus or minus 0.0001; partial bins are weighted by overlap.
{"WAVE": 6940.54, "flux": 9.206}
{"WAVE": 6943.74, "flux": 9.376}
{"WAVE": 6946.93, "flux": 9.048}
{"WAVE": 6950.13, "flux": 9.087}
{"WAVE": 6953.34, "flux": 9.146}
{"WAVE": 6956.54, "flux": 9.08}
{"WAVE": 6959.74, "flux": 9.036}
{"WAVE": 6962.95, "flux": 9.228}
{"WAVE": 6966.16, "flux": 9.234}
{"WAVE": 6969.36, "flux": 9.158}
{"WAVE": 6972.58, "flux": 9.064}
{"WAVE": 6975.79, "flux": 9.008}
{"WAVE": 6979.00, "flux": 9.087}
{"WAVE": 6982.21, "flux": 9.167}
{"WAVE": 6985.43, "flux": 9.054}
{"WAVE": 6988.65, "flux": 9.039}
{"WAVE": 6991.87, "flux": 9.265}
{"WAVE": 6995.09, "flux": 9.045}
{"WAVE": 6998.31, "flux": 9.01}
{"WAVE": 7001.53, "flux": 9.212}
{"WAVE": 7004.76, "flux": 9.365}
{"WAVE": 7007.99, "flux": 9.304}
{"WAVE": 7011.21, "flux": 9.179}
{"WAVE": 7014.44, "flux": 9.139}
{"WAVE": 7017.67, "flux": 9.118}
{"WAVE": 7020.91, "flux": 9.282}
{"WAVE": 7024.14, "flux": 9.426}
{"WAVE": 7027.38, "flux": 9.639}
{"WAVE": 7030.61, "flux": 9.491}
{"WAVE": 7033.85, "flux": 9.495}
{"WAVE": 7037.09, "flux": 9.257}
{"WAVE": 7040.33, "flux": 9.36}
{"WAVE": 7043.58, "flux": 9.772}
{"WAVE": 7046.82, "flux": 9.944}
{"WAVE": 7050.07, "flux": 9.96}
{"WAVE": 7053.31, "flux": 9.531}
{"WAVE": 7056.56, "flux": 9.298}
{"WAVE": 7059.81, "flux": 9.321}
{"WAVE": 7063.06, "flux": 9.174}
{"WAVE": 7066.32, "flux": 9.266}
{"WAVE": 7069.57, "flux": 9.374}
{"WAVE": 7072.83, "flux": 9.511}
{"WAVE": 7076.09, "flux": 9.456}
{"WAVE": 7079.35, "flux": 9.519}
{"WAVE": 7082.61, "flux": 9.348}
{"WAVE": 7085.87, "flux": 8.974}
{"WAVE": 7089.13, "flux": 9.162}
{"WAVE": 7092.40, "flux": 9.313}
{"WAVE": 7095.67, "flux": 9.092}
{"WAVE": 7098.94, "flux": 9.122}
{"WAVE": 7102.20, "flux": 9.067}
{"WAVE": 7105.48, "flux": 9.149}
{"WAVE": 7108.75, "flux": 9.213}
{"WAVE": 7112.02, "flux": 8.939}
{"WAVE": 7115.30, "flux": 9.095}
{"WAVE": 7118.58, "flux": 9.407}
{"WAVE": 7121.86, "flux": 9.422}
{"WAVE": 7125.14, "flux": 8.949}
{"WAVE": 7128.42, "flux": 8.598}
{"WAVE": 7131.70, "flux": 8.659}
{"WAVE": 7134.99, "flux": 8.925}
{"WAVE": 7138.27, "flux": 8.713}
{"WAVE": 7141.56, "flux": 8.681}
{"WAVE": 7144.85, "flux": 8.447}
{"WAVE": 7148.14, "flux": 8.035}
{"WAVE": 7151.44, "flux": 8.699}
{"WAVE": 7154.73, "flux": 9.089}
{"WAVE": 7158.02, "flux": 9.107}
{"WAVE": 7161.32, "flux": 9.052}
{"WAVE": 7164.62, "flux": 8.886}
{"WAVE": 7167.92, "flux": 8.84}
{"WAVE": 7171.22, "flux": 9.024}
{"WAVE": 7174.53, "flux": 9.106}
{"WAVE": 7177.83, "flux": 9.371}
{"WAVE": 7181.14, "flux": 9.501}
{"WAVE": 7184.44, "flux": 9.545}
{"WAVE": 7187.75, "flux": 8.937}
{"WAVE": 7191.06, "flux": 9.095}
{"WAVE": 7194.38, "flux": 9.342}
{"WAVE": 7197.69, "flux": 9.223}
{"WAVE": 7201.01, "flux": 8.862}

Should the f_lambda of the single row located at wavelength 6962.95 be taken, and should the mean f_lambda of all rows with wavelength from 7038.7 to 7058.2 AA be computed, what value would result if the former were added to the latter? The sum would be 18.9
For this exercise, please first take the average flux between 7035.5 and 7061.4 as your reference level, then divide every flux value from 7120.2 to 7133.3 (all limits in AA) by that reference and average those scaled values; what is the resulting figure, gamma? 0.93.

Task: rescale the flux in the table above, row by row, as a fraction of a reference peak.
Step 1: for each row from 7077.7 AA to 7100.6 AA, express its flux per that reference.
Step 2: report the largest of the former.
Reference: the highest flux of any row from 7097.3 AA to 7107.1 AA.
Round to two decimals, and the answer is 1.04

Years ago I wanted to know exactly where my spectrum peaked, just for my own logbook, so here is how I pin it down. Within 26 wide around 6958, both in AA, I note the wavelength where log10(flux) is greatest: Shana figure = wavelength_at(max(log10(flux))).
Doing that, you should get 6966.16 AA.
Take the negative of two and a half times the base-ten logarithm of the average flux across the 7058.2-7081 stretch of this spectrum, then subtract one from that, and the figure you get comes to -3.430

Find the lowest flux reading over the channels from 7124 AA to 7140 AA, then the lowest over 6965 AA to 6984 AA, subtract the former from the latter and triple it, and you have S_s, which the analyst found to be 1.2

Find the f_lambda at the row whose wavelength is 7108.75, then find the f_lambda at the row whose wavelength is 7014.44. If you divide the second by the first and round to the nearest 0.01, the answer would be 0.99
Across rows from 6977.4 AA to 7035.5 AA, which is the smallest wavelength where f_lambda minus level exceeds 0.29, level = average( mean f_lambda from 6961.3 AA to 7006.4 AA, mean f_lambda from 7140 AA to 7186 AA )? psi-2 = 7004.76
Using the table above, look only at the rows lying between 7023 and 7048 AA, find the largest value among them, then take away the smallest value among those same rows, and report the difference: 0.69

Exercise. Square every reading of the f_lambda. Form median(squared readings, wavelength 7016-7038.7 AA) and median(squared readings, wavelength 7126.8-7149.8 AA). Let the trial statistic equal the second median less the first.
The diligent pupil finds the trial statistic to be -14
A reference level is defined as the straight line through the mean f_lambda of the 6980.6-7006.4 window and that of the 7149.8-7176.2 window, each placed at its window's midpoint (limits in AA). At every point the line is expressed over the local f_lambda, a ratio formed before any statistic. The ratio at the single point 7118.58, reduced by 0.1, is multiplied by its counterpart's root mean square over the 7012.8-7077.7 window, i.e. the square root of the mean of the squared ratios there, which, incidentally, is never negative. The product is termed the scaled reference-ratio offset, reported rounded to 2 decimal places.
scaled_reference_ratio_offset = 0.83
